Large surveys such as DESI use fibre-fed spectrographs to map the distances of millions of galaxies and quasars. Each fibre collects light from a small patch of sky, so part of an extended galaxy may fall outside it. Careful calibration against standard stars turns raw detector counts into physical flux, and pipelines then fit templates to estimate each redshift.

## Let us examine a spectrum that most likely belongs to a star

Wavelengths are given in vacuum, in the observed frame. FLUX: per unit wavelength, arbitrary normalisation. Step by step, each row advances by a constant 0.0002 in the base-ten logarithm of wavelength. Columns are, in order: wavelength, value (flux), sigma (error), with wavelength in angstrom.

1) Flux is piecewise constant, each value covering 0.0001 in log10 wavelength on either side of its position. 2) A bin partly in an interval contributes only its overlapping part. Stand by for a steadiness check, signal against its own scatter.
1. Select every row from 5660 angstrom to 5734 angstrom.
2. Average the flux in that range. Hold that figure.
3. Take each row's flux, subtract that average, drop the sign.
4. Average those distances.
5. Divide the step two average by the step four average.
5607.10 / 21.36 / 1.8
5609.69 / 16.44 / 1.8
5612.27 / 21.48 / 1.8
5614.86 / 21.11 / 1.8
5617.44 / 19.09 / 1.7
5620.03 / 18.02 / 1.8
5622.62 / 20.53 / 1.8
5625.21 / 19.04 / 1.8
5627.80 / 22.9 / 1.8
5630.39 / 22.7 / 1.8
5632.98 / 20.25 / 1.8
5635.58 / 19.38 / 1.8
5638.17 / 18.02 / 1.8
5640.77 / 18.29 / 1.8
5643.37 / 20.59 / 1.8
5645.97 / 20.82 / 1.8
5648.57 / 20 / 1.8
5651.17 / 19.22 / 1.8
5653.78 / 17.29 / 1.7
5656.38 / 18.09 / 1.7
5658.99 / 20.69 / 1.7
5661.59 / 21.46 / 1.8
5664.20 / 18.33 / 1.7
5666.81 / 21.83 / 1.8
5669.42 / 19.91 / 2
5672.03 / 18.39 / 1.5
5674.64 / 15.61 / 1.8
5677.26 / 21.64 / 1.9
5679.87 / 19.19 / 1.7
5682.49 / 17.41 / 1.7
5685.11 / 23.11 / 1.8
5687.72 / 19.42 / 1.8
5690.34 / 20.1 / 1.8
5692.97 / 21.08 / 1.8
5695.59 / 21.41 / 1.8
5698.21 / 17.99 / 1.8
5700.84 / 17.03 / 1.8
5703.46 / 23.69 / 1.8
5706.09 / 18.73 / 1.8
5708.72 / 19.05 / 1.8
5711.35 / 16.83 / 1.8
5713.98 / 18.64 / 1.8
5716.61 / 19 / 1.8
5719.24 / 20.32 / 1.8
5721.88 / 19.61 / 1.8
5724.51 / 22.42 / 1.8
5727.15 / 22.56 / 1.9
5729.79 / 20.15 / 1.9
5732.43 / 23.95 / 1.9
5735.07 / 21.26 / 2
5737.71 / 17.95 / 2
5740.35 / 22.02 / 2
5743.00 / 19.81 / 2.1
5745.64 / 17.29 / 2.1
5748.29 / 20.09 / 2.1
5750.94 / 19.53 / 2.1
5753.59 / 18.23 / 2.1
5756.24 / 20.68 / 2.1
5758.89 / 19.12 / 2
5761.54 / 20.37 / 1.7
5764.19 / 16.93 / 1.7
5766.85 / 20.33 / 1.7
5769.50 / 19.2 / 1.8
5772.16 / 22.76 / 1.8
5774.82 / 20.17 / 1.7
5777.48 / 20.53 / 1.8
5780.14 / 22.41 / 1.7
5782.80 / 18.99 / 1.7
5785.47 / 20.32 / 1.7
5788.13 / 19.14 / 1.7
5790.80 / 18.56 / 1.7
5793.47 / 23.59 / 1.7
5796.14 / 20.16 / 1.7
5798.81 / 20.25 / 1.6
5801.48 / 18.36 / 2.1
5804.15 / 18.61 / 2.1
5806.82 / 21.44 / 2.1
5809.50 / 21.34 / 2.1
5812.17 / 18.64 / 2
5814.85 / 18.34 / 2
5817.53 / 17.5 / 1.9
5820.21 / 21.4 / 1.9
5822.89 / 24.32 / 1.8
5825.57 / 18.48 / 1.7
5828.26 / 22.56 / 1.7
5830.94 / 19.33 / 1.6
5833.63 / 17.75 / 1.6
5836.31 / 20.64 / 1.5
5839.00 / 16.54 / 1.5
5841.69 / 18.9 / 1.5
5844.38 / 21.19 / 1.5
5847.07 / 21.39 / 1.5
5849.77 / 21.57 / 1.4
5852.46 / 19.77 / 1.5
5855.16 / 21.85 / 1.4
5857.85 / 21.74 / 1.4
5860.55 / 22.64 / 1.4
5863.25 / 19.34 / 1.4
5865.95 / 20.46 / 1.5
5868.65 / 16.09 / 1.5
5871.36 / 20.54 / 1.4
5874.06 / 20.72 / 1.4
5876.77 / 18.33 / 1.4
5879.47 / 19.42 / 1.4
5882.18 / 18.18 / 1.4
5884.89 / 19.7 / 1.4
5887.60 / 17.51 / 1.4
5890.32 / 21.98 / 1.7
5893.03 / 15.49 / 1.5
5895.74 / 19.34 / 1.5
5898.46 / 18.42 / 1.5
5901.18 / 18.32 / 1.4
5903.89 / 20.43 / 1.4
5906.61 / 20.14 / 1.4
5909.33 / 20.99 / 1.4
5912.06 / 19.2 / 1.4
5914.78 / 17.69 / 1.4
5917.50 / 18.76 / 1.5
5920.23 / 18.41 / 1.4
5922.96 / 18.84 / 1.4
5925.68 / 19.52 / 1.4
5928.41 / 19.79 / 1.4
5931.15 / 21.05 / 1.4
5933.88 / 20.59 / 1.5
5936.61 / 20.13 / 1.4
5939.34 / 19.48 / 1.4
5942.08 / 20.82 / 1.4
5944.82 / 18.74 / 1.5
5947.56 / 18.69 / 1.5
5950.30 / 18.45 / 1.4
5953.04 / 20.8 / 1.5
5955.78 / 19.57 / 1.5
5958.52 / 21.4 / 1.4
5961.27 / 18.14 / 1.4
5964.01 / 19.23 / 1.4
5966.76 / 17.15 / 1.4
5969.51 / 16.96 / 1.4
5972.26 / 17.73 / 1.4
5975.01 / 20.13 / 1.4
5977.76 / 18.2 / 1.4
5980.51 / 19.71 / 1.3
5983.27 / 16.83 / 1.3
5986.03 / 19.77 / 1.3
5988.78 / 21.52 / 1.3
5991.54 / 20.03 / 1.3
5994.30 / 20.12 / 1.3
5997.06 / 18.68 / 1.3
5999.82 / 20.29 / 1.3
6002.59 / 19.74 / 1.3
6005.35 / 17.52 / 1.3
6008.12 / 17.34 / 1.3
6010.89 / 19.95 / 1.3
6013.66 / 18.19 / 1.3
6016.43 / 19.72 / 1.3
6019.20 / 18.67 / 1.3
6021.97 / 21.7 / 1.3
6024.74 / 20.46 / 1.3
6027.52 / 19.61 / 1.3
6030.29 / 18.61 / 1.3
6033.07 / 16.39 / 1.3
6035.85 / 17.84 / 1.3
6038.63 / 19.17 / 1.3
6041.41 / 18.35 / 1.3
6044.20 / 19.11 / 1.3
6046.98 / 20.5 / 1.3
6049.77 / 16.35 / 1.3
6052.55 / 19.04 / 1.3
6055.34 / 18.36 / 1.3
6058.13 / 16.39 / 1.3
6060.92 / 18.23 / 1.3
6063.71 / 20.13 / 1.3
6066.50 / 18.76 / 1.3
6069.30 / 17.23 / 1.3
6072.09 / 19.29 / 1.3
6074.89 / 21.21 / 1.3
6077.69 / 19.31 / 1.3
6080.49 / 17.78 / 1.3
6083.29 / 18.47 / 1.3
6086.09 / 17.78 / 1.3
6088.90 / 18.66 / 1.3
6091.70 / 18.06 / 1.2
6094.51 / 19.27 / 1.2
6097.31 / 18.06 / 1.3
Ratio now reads 11.5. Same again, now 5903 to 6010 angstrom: 18.1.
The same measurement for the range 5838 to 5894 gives 11.9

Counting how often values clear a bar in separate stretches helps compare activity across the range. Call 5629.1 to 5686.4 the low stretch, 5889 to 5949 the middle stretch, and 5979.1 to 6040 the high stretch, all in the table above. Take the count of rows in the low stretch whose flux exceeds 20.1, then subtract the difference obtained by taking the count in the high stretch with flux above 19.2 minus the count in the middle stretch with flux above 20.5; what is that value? 2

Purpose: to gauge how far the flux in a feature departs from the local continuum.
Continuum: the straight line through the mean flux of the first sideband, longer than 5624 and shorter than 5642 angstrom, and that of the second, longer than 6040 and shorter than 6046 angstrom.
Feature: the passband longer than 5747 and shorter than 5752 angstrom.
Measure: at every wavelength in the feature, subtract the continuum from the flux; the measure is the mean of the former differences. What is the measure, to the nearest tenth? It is 0.1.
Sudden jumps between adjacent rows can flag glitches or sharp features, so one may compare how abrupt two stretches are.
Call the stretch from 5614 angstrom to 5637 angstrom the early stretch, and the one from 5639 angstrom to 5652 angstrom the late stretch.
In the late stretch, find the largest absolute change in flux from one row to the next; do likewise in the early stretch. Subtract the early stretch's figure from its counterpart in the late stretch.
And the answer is -1.6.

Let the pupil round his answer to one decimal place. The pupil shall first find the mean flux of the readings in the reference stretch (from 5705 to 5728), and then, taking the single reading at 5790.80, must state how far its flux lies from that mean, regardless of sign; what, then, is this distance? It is 1.1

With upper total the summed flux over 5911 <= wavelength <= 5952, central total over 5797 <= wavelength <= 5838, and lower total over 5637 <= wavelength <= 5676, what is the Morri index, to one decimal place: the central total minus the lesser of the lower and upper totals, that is 10.4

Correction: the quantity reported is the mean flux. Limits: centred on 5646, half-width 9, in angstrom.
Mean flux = 19.2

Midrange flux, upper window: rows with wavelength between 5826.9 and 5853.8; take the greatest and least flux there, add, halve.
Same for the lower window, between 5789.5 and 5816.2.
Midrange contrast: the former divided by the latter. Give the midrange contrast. 0.93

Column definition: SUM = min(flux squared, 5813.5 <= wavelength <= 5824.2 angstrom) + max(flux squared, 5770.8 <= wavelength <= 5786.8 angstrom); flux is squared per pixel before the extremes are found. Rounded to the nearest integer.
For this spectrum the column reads 824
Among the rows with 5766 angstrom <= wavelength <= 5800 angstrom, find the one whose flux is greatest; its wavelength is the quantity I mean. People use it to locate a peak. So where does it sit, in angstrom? 5793.47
